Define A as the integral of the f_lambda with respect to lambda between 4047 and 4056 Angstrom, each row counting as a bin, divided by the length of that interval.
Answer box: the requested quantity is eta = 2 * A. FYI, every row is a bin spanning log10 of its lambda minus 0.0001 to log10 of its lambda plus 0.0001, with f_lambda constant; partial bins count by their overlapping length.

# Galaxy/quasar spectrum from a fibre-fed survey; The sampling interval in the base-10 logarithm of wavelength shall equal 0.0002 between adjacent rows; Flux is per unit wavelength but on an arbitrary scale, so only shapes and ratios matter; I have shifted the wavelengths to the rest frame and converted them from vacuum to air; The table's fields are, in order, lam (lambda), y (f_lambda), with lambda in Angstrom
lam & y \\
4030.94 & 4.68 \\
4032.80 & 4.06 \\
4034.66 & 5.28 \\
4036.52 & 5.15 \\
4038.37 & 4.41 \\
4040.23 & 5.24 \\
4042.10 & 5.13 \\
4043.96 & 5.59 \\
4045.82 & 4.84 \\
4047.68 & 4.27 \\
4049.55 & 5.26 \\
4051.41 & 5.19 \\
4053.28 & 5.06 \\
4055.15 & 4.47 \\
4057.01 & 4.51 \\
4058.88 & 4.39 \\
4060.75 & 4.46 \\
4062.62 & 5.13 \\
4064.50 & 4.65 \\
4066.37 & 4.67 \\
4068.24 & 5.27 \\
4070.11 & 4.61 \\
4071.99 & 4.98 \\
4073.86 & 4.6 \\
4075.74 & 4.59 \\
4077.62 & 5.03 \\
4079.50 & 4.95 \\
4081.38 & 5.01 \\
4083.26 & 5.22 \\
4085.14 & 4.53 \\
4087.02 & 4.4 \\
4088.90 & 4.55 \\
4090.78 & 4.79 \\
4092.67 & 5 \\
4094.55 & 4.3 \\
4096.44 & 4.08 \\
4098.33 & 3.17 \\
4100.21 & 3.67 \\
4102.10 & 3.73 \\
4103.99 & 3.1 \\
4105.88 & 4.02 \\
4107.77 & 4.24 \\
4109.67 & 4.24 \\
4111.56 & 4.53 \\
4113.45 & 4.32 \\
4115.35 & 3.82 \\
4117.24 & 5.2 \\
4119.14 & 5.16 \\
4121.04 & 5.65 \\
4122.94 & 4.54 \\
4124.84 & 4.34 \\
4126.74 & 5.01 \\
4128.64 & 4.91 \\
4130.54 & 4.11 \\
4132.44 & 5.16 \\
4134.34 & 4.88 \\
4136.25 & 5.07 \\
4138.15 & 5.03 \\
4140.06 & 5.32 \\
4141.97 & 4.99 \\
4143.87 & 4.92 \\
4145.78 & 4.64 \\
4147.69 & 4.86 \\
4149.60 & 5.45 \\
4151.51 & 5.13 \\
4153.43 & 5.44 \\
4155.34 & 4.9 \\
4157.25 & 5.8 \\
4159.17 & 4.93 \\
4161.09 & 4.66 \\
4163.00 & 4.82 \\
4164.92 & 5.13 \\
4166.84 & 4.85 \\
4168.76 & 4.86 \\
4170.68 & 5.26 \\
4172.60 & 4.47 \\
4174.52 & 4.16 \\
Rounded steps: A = 4.87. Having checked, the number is 9.7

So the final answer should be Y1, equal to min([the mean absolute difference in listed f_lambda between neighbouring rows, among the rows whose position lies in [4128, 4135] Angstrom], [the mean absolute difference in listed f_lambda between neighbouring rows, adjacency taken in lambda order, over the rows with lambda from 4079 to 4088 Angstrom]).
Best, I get 0.27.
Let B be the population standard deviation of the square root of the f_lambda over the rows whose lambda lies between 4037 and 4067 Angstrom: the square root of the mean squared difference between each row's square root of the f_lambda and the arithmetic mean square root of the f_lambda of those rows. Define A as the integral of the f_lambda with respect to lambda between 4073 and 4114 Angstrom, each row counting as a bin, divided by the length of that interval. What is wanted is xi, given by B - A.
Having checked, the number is -4.28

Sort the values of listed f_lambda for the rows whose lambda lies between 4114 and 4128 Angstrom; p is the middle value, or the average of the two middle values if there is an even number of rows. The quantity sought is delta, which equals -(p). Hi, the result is -5.01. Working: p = 5.01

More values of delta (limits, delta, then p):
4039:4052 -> -5.19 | 5.19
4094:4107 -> -3.73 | 3.73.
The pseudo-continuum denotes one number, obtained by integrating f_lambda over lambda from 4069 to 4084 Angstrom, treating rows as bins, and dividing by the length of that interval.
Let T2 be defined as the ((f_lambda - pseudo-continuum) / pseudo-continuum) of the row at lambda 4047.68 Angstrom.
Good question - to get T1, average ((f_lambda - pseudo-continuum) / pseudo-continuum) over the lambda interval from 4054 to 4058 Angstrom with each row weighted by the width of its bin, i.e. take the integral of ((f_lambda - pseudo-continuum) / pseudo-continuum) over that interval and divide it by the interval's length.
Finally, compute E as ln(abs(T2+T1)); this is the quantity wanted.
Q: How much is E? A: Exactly -1.6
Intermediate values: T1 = -0.07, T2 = -0.12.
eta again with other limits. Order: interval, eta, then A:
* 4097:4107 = 7.1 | 3.57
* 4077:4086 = 9.9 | 4.95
